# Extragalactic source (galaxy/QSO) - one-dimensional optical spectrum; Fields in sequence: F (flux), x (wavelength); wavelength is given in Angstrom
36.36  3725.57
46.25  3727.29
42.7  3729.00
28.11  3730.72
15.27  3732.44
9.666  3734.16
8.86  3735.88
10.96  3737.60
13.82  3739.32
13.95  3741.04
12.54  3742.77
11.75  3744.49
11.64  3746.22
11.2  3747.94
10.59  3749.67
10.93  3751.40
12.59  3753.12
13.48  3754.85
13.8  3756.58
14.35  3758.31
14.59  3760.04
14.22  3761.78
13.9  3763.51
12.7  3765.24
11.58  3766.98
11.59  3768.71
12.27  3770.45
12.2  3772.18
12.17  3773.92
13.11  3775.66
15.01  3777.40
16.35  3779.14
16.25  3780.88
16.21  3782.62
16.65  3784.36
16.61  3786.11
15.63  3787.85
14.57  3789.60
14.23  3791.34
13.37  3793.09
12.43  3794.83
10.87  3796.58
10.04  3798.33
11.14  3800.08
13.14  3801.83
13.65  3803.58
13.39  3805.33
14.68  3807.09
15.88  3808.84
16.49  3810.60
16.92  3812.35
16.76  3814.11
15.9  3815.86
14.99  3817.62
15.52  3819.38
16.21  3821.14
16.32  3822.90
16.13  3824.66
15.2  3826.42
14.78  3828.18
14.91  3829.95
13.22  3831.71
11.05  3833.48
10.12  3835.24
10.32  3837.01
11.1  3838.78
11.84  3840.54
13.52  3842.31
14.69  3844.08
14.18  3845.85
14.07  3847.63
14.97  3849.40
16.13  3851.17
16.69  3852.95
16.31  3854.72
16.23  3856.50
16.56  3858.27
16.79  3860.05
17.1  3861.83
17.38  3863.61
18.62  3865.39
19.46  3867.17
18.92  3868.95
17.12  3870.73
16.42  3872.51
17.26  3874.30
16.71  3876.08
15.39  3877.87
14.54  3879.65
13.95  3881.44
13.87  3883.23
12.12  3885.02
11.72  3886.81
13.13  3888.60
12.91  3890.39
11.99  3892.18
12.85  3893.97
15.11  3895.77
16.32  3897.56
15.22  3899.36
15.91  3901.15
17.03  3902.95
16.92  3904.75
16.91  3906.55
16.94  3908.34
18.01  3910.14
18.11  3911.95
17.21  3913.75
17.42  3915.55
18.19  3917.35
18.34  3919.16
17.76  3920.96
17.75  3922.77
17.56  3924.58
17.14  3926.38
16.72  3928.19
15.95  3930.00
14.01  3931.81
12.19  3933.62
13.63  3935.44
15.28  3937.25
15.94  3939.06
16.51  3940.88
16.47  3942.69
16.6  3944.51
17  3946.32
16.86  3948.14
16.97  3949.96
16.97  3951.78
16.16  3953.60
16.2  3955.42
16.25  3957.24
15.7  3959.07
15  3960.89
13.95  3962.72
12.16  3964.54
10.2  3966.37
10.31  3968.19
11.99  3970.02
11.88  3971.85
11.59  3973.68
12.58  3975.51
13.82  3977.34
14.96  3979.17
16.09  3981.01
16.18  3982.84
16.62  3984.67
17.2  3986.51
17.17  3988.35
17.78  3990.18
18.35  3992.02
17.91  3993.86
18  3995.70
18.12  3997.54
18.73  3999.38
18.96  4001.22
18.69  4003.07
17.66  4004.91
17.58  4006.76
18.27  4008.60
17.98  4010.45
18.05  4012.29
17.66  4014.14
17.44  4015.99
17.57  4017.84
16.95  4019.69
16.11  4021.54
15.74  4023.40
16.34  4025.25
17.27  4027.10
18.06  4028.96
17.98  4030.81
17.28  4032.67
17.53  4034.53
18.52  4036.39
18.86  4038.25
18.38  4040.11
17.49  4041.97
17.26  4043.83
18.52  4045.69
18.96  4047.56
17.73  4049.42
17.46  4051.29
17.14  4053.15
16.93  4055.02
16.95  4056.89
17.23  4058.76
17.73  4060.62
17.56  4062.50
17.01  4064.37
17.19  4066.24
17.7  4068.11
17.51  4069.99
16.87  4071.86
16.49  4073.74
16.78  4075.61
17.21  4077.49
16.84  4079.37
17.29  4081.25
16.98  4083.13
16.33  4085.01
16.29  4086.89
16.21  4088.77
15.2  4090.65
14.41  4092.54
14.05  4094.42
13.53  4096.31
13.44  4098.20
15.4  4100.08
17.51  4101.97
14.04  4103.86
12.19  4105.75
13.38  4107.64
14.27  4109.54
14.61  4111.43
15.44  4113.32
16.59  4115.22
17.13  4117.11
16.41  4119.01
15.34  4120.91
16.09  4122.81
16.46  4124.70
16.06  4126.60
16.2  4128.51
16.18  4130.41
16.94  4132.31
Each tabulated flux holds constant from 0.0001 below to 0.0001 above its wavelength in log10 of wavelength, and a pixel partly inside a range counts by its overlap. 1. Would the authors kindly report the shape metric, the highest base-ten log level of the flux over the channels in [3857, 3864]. 1.24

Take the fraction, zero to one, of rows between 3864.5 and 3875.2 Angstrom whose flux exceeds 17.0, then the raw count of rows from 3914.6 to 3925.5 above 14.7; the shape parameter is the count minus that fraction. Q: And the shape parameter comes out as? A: 5.2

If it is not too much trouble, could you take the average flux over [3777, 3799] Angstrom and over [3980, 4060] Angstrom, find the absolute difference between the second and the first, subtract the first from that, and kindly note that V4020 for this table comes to -11.4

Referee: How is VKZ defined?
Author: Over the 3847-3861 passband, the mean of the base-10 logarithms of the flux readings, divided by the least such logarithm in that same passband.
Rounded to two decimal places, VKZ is 1.05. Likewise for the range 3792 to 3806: 1.08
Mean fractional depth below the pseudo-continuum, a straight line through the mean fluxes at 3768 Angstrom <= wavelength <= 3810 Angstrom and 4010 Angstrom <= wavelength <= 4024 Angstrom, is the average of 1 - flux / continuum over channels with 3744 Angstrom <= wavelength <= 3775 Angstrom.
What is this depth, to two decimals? 0.06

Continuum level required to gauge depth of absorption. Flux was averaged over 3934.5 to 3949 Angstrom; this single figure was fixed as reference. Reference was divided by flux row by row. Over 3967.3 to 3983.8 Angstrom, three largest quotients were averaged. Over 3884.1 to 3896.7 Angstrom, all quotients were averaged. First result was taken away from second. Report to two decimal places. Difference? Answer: -0.17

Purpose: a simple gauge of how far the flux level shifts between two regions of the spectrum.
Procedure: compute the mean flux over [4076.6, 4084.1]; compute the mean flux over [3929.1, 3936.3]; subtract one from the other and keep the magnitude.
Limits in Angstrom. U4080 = 3.1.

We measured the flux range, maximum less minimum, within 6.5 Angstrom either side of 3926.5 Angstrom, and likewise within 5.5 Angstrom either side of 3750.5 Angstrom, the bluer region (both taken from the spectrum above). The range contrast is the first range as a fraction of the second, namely 1.3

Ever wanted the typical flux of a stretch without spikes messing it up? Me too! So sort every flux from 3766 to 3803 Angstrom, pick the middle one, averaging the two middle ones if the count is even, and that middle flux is 13.1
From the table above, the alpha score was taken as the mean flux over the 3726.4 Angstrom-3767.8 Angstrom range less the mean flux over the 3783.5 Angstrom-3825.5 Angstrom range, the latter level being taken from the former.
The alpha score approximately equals 1.2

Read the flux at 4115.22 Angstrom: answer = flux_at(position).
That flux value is 16.59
